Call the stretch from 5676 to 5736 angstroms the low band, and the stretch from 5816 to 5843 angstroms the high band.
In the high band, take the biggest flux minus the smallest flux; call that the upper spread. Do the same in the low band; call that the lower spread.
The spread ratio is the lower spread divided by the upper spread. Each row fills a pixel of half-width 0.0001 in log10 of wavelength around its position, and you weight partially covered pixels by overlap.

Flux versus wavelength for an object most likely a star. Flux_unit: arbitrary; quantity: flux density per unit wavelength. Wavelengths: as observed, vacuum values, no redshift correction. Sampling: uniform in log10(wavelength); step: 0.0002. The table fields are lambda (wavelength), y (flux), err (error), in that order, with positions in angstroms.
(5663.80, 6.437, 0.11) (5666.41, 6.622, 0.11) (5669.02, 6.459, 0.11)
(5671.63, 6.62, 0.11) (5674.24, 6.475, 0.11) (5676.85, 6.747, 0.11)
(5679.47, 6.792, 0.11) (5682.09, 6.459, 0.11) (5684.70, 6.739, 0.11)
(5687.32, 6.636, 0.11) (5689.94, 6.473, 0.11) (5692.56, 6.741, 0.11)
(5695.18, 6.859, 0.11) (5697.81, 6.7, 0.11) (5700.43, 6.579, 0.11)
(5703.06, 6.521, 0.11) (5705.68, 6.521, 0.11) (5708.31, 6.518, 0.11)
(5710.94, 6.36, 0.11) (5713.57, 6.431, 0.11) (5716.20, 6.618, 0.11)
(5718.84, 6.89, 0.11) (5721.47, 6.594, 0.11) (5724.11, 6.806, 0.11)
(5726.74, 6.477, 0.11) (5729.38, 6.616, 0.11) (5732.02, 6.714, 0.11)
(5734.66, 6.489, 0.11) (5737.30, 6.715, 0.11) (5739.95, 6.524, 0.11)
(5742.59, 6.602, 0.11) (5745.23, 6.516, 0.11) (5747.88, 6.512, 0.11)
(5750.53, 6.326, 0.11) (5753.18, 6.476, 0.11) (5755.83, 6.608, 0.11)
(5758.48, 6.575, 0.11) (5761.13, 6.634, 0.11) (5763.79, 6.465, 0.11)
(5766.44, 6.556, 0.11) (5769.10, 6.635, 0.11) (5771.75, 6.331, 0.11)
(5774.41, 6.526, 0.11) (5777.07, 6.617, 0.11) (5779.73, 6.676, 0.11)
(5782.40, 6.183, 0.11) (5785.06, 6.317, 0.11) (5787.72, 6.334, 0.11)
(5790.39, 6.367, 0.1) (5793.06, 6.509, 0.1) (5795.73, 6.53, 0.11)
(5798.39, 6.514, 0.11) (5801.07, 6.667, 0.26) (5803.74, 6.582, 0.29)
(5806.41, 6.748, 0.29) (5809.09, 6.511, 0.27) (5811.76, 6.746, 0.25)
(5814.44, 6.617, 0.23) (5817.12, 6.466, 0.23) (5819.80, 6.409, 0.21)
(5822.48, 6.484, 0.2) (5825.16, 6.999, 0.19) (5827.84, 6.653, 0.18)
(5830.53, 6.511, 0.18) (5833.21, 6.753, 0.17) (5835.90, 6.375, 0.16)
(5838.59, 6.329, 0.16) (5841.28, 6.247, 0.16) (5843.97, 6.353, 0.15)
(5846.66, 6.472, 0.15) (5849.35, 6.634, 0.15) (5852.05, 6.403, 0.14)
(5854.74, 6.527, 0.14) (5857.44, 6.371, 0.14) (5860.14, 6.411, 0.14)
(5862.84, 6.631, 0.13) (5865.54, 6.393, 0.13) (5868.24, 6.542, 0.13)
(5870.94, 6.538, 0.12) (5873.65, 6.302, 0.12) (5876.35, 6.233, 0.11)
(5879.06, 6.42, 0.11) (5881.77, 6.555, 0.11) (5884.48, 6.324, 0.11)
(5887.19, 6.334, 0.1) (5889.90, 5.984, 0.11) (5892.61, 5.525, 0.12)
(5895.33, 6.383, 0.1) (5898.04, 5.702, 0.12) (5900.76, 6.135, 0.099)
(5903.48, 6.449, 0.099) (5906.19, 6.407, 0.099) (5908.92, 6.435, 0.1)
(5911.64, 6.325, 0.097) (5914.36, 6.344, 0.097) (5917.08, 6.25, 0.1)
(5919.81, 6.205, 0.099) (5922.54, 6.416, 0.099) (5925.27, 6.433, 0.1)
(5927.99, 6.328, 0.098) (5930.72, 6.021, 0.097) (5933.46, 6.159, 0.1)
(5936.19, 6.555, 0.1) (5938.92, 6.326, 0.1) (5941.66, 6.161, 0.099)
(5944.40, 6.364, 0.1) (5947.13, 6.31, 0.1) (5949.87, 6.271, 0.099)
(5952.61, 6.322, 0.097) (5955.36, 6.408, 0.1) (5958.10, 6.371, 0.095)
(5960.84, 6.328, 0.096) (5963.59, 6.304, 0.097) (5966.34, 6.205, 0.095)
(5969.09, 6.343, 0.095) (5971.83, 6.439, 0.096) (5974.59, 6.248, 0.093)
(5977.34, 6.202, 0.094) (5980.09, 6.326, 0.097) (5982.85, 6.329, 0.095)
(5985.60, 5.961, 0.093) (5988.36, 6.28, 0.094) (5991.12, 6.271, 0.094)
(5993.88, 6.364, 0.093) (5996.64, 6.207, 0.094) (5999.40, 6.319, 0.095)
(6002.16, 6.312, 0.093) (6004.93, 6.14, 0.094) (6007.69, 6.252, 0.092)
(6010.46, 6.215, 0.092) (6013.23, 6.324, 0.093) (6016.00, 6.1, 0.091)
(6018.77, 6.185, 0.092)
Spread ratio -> 0.7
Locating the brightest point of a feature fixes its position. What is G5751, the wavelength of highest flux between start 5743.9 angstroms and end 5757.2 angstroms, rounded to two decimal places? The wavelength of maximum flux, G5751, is 5755.83 angstroms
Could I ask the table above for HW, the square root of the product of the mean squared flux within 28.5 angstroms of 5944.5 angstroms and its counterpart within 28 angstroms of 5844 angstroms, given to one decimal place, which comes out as 41.0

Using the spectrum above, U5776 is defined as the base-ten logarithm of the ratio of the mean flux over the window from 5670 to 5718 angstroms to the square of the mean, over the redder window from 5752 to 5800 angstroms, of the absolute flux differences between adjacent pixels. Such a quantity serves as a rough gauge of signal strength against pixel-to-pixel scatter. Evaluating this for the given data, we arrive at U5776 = 2.65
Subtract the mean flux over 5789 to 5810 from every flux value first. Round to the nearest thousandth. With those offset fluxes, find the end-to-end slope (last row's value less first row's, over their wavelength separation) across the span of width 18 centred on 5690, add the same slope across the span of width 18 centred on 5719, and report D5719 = 0.023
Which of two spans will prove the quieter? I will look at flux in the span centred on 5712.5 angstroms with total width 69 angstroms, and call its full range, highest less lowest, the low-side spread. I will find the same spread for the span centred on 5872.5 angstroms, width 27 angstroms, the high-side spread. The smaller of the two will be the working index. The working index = 0.40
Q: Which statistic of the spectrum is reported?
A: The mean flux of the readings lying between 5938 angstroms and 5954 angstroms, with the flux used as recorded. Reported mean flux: 6.29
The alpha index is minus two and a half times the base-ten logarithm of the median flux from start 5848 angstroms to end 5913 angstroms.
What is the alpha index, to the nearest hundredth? -2.02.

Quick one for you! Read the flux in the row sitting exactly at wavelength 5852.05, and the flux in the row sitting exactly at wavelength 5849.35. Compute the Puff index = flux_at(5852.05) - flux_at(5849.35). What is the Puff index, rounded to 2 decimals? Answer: -0.23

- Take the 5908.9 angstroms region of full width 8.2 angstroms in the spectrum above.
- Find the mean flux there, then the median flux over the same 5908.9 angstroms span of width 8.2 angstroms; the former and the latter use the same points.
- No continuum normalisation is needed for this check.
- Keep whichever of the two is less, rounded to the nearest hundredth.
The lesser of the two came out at 6.39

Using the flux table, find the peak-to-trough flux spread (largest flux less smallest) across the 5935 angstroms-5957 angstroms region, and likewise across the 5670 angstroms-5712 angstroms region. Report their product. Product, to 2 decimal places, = 0.20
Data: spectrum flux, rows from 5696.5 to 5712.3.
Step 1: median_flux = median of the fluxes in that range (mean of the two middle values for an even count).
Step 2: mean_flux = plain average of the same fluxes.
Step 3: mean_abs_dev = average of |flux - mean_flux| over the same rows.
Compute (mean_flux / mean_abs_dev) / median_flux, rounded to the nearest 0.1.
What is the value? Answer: 14.1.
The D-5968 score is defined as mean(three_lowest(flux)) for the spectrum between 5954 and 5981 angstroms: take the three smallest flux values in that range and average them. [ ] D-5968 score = 6.22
